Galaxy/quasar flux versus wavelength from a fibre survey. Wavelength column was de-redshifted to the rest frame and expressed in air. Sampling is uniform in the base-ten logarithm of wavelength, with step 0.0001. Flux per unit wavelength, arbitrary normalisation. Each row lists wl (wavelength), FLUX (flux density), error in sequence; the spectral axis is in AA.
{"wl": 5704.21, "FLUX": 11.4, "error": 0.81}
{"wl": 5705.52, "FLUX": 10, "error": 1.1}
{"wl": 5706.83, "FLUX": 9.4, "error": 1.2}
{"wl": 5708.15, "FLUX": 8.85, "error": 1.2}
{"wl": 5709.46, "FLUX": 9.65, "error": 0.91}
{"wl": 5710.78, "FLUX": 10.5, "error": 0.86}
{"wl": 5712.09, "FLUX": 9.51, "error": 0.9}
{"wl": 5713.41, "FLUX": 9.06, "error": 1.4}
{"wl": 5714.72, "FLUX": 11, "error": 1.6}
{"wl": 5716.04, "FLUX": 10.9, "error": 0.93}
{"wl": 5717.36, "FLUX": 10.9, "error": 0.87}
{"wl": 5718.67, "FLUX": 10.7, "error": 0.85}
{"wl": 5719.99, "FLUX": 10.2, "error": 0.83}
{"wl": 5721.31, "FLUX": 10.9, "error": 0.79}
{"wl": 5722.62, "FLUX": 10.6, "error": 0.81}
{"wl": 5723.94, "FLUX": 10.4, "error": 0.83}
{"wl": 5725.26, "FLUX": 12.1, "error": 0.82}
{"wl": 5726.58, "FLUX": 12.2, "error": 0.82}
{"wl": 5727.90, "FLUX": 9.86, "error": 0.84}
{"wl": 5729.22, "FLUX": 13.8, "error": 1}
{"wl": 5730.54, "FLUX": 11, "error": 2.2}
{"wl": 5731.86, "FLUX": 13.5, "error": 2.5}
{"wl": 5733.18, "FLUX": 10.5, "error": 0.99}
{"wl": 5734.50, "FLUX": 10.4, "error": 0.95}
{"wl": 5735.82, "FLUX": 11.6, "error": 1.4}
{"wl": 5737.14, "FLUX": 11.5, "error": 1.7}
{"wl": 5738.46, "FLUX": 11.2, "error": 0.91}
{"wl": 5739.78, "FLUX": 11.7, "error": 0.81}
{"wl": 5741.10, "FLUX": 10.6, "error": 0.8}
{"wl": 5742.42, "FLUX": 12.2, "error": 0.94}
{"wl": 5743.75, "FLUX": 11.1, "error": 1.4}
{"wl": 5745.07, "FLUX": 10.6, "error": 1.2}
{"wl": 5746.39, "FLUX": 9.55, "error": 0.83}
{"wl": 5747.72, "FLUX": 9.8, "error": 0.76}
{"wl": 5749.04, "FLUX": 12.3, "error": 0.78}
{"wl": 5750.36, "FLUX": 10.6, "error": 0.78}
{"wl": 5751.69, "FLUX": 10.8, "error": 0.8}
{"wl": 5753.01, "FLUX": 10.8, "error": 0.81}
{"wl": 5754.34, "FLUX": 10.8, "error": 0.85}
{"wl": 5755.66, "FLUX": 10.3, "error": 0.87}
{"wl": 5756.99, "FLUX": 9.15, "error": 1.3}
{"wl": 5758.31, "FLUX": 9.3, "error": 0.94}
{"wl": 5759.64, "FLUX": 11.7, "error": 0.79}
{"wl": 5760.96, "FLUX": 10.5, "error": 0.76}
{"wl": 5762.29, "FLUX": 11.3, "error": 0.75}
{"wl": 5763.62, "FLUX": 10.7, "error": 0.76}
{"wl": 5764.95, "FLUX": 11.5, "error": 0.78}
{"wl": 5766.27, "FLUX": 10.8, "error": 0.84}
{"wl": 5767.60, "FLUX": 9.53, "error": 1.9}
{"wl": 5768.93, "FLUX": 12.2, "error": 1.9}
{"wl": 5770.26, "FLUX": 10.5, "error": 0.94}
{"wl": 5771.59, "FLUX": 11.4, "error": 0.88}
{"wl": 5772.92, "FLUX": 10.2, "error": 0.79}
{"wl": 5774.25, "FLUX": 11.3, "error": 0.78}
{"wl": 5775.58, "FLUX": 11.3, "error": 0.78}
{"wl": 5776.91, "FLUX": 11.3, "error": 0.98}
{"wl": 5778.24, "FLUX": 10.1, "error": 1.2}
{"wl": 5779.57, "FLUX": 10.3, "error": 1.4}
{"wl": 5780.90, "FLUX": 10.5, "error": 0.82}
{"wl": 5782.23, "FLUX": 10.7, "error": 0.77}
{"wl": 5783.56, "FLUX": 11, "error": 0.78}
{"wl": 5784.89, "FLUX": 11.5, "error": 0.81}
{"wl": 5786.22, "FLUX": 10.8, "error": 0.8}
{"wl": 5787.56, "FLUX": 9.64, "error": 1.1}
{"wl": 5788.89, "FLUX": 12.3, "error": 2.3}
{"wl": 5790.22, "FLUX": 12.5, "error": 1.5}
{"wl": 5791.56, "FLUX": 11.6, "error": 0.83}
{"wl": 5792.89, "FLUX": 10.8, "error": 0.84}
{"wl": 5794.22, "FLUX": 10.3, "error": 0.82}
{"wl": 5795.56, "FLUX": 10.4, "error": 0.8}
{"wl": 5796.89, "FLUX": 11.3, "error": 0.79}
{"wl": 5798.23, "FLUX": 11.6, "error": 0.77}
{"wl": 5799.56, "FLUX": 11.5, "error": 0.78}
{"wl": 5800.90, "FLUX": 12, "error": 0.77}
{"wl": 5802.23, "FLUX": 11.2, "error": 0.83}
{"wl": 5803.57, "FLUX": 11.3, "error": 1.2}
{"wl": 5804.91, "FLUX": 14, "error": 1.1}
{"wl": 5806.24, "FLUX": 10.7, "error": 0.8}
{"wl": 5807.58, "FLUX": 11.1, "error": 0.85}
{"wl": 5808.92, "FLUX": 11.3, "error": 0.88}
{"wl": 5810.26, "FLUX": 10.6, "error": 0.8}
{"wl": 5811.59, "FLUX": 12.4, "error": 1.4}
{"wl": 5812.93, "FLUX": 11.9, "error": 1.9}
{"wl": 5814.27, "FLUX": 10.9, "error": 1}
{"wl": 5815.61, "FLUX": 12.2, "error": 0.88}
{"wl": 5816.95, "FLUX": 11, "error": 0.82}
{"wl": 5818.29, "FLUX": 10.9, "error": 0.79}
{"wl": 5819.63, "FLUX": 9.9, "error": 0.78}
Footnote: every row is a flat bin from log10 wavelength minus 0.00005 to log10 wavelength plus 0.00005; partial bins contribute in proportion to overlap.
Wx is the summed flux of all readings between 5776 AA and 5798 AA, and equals 175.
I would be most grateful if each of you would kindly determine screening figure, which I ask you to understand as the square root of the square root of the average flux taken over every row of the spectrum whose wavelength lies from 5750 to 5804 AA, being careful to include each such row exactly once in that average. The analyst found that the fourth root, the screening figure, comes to 1.82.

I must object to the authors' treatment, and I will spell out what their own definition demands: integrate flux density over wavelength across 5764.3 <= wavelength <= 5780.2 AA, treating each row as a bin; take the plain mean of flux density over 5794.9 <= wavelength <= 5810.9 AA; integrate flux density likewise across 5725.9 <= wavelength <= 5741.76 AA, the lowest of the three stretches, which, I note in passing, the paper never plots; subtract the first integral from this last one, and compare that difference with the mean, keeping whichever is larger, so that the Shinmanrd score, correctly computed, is 11.42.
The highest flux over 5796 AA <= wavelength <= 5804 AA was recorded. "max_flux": 12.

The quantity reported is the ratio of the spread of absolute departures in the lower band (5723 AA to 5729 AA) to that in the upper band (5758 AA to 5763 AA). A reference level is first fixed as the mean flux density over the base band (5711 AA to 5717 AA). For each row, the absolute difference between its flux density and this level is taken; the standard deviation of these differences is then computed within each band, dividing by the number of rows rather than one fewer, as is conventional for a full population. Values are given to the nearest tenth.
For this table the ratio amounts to 2.0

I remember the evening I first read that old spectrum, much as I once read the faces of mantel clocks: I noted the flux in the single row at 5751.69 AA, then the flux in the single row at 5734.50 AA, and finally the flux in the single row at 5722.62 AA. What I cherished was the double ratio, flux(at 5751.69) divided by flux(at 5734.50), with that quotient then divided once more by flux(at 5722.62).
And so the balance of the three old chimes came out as 0.098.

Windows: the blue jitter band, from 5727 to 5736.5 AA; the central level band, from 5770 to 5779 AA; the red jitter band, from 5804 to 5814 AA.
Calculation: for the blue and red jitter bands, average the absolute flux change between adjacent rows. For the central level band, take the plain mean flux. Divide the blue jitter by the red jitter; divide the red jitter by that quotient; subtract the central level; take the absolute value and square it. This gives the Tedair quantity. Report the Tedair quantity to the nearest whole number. 106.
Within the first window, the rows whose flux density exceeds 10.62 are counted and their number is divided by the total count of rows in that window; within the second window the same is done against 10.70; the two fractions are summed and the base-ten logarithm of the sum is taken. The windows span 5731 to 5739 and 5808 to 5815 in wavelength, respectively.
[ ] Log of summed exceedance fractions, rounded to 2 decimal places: 0.17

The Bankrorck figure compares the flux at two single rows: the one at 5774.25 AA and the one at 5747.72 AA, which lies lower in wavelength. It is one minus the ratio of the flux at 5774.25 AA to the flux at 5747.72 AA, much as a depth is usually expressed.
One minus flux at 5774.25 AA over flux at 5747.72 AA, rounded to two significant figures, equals -0.15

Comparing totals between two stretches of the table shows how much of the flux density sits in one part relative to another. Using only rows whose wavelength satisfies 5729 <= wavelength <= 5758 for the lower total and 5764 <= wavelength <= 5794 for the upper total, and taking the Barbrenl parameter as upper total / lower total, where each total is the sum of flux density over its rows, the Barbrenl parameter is 0.99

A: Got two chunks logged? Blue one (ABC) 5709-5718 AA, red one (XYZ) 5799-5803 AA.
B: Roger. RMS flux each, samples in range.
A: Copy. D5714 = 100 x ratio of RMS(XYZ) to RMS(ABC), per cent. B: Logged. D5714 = 113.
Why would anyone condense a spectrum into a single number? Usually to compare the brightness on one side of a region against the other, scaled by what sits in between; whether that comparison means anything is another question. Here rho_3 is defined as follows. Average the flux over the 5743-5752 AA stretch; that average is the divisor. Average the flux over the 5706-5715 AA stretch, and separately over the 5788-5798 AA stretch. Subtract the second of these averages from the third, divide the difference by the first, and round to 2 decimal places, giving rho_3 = 0.15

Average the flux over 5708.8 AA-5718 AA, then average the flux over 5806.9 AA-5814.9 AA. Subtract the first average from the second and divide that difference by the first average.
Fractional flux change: 0.11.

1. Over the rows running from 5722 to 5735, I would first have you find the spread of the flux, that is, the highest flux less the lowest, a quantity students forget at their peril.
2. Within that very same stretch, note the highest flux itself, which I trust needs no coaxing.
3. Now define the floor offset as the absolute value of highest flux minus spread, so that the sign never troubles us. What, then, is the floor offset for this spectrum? 9.9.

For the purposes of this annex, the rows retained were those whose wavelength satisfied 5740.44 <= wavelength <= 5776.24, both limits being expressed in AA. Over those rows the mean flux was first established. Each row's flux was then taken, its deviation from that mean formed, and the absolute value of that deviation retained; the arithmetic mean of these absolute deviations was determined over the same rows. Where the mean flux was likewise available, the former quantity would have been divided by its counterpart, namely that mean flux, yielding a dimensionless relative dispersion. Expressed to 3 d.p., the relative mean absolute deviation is 0.060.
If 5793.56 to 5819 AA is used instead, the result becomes 0.054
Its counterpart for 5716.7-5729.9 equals 0.082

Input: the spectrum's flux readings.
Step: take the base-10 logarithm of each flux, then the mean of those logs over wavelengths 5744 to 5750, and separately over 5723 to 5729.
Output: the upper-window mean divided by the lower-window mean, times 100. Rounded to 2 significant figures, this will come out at 98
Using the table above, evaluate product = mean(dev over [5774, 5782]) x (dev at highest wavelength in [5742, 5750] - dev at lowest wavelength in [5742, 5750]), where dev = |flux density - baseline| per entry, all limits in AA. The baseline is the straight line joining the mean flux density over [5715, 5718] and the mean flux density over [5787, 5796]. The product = 0.04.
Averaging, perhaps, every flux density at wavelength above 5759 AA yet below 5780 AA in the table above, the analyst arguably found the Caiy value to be 10.9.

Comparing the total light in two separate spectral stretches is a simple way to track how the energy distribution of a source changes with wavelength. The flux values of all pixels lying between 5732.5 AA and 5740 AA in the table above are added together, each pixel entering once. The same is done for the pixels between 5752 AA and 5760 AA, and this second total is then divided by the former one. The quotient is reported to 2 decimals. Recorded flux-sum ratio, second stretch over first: 0.93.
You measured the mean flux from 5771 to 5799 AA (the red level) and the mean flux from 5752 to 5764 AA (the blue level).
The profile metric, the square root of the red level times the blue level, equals 10.75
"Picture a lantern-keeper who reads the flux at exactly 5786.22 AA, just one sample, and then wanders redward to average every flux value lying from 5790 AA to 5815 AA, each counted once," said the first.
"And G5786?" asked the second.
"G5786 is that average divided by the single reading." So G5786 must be 1.06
